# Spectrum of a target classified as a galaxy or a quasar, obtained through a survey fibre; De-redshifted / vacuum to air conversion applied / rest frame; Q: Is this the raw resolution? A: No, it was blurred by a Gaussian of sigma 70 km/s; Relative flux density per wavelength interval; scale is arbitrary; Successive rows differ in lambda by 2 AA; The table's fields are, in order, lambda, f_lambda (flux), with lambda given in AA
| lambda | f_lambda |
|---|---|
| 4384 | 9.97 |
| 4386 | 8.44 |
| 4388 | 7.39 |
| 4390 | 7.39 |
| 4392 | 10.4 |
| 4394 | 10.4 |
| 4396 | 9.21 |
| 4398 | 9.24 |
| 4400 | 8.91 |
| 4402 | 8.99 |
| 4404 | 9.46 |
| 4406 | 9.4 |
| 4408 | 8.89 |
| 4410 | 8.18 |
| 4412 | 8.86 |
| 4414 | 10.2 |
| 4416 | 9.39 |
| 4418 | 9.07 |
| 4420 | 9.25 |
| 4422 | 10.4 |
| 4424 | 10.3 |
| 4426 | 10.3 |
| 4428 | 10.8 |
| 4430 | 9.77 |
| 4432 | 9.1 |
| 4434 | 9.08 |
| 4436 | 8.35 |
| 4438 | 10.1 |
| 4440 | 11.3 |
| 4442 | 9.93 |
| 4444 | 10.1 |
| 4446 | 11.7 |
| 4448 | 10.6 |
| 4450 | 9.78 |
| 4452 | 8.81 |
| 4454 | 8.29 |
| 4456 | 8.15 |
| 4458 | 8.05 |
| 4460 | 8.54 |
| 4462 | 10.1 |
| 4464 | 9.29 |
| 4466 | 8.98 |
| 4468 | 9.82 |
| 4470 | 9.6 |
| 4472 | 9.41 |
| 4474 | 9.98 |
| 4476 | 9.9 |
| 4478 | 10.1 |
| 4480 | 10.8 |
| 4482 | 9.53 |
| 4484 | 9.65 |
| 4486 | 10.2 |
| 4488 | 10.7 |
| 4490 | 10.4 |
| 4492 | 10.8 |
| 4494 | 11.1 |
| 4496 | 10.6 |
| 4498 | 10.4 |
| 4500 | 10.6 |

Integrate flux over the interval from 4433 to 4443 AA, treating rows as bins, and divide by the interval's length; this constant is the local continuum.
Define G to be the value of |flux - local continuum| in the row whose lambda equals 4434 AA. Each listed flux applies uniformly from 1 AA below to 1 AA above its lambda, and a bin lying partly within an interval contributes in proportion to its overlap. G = 0.67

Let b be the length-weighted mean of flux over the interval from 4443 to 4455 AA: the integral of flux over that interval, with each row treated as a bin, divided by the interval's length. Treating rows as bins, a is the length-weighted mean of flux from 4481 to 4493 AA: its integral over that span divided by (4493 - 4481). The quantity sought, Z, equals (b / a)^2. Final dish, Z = 0.94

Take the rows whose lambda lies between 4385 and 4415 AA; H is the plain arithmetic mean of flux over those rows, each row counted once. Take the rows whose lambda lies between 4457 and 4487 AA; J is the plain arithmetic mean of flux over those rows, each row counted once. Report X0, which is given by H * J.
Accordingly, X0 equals 87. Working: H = 9.0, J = 9.6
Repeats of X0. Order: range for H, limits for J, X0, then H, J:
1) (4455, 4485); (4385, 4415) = 85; 9.5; 9.0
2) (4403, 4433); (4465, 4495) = 96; 9.6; 10.1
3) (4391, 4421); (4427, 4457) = 91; 9.3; 9.7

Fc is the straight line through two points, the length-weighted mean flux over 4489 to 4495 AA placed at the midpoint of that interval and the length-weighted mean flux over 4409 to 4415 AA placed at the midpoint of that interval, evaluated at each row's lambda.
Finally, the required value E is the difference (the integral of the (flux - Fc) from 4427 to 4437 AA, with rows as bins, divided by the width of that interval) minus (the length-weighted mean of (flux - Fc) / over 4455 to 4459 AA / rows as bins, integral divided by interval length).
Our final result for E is 1.8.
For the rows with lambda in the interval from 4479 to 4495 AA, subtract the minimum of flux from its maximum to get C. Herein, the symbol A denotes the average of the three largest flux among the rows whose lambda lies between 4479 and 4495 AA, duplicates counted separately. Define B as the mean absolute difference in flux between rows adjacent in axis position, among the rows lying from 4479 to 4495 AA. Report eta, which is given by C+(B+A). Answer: 13.0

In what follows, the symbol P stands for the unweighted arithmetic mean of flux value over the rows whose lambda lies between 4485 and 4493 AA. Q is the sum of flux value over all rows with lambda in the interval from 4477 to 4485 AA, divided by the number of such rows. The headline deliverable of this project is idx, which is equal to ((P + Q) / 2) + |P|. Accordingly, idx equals 20.8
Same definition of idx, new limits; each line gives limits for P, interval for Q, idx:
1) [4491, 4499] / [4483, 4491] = 21.2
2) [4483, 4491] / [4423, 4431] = 20.5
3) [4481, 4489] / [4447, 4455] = 19.7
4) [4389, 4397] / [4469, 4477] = 18.9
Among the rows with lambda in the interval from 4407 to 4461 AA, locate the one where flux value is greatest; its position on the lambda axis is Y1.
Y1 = 4446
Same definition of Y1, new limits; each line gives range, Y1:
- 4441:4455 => 4446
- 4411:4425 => 4422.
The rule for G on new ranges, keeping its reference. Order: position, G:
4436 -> 1.40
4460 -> 1.21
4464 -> 0.46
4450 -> 0.03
